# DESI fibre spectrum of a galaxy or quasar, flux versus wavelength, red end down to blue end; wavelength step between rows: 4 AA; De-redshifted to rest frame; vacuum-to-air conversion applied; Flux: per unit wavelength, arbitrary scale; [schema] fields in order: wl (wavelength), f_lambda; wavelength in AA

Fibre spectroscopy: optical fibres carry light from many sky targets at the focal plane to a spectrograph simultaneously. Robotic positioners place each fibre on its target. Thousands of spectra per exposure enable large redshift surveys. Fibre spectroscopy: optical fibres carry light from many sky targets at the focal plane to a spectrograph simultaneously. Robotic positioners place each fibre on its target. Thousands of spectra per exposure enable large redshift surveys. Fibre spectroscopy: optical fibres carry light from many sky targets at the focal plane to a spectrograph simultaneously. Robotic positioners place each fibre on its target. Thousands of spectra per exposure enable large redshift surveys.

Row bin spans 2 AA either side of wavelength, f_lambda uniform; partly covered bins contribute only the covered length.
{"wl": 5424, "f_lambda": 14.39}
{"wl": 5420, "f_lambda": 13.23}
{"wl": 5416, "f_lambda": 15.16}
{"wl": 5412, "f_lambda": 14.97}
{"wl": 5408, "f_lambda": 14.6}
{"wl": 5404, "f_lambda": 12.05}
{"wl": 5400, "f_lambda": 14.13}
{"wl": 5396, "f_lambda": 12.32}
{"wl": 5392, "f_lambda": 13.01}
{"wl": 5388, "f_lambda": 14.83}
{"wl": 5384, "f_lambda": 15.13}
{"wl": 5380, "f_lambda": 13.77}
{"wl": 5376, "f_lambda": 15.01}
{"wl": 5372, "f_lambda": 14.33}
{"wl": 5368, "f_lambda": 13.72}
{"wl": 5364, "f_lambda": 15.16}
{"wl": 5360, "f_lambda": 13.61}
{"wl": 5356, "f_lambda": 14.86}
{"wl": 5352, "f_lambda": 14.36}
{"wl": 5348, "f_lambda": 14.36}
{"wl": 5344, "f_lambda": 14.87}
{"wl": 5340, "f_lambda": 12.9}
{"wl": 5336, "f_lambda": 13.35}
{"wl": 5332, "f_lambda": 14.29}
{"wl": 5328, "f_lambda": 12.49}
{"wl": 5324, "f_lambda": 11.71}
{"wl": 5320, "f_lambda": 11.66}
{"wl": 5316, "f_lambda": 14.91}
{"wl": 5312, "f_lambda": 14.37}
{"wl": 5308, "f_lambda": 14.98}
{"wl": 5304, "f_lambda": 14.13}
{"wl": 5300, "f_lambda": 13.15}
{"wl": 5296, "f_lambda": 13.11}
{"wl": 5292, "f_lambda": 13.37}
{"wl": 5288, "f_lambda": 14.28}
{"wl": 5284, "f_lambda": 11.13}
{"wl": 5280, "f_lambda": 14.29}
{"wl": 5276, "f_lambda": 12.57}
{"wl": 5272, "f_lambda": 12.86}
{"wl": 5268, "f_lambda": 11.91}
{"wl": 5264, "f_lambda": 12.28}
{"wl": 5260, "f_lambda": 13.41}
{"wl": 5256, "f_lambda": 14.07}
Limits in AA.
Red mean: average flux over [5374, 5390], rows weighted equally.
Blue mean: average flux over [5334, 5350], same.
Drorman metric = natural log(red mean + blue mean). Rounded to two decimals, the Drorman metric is 3.35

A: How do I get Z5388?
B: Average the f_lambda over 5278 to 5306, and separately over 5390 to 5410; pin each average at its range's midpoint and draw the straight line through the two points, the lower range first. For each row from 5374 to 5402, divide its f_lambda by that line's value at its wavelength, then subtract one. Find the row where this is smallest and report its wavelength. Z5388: 5396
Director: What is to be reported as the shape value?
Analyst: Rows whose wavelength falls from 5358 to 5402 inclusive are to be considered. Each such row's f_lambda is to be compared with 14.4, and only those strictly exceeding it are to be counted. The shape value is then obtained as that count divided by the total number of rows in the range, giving 0.36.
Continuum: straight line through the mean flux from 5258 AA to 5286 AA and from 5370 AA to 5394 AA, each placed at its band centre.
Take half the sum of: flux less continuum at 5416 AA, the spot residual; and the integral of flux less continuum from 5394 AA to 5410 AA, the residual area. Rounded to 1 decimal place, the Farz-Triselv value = -10.9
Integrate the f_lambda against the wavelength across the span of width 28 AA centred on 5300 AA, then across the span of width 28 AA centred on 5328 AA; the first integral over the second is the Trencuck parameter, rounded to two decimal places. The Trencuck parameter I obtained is 1.07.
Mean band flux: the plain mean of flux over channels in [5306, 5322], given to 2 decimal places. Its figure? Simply 13.98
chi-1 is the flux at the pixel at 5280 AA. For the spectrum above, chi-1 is 14.29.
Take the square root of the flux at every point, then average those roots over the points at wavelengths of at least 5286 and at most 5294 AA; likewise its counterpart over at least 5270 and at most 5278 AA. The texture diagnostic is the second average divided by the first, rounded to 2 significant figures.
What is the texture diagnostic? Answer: 0.96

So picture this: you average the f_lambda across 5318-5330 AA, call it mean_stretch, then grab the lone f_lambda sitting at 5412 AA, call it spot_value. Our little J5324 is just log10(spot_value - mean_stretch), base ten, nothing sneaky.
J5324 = 0.48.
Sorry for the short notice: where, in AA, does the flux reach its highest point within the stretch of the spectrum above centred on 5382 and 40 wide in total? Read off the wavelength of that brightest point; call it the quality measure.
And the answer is 5364 AA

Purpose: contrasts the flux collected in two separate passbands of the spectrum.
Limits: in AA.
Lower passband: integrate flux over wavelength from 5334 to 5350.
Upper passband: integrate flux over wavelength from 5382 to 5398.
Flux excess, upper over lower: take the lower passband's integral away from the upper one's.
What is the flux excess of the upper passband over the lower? -1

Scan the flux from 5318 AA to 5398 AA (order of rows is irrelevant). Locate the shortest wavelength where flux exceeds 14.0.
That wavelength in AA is 5332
